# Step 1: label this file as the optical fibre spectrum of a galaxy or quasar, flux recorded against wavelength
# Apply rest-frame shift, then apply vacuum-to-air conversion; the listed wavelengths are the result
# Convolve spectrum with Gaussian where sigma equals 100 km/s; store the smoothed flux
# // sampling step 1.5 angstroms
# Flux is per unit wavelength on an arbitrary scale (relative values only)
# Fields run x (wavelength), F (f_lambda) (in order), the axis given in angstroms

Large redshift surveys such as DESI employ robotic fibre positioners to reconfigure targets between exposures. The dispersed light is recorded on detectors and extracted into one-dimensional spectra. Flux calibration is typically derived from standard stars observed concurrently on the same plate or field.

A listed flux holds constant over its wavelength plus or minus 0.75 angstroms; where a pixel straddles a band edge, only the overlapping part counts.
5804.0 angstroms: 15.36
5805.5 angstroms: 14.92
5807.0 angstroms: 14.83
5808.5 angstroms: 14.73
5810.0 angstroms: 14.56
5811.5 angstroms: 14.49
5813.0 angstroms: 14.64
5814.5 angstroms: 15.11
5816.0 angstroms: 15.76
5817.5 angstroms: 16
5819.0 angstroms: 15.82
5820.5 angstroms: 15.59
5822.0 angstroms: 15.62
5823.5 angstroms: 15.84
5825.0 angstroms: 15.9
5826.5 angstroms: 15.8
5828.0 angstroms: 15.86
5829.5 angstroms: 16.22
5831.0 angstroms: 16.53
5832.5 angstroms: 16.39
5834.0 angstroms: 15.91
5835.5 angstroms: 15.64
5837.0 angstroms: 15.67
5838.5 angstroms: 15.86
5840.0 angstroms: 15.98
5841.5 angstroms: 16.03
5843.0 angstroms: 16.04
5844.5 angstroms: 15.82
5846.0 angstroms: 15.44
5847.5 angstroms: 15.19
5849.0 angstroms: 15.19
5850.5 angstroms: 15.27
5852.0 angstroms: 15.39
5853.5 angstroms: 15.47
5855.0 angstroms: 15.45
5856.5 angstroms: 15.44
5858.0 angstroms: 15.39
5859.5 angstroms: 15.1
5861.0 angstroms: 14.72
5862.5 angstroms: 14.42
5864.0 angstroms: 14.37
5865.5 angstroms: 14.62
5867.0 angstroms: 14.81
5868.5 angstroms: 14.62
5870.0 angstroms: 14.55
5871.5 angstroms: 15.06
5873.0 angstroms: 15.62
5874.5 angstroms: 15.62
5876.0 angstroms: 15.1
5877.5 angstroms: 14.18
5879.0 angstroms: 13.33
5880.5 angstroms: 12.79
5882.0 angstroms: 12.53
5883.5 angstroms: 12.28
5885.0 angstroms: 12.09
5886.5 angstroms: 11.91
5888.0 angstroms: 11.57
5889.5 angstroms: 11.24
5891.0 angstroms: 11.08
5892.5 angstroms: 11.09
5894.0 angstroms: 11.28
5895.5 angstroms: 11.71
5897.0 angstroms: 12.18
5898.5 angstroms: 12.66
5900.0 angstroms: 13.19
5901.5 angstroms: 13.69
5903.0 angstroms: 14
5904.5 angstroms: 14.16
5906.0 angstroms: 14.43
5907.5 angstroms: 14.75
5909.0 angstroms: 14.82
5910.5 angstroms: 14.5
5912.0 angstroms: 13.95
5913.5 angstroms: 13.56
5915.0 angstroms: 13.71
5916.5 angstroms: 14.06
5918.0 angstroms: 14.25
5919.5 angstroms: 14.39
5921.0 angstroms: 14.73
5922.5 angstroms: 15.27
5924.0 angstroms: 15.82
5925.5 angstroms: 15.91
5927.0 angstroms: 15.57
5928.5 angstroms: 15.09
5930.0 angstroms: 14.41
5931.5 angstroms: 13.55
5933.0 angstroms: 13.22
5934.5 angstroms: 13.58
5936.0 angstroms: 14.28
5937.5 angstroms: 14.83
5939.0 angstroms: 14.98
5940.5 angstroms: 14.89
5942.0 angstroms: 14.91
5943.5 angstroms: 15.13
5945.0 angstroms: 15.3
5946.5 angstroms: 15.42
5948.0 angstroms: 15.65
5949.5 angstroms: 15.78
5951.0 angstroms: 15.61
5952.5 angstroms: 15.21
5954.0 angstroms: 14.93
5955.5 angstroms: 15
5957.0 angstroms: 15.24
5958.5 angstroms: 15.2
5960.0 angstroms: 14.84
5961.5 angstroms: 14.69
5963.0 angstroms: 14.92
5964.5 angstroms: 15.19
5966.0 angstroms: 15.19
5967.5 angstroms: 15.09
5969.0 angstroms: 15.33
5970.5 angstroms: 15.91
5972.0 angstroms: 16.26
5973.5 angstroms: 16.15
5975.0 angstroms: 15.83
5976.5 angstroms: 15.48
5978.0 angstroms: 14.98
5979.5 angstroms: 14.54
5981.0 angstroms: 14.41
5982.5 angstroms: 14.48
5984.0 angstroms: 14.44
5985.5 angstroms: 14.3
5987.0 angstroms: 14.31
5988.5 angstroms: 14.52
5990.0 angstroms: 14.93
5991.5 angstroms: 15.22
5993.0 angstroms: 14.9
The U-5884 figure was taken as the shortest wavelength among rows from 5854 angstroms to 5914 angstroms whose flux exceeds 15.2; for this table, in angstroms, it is 5855.0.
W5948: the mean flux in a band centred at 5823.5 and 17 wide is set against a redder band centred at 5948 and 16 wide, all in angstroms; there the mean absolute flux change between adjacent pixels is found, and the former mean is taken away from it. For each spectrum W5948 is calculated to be -15.7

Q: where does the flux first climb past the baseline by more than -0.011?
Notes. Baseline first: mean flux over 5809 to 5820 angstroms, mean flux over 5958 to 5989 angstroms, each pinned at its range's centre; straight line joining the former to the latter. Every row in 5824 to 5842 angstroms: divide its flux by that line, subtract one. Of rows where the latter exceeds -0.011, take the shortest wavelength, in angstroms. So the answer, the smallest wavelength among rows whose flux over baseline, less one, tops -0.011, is 5825.0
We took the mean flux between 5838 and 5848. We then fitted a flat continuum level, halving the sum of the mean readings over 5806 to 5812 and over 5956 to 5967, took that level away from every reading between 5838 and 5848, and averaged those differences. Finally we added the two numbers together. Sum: 17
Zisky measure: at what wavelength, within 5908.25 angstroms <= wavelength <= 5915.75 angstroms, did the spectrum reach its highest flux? 5909.0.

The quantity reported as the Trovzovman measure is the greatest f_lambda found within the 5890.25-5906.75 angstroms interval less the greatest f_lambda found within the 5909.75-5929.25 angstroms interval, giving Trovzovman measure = -1.5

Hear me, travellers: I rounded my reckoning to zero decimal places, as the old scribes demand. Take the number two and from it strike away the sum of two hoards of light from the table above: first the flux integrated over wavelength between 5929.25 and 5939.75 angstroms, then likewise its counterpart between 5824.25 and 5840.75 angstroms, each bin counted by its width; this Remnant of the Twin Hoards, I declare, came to -410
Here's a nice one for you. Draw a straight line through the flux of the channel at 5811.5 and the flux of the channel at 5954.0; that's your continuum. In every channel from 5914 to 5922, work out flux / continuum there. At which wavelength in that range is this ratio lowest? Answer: 5915.0 angstroms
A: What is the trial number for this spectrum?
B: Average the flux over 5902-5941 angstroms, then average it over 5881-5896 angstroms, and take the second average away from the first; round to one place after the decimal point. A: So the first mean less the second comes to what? 2.8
